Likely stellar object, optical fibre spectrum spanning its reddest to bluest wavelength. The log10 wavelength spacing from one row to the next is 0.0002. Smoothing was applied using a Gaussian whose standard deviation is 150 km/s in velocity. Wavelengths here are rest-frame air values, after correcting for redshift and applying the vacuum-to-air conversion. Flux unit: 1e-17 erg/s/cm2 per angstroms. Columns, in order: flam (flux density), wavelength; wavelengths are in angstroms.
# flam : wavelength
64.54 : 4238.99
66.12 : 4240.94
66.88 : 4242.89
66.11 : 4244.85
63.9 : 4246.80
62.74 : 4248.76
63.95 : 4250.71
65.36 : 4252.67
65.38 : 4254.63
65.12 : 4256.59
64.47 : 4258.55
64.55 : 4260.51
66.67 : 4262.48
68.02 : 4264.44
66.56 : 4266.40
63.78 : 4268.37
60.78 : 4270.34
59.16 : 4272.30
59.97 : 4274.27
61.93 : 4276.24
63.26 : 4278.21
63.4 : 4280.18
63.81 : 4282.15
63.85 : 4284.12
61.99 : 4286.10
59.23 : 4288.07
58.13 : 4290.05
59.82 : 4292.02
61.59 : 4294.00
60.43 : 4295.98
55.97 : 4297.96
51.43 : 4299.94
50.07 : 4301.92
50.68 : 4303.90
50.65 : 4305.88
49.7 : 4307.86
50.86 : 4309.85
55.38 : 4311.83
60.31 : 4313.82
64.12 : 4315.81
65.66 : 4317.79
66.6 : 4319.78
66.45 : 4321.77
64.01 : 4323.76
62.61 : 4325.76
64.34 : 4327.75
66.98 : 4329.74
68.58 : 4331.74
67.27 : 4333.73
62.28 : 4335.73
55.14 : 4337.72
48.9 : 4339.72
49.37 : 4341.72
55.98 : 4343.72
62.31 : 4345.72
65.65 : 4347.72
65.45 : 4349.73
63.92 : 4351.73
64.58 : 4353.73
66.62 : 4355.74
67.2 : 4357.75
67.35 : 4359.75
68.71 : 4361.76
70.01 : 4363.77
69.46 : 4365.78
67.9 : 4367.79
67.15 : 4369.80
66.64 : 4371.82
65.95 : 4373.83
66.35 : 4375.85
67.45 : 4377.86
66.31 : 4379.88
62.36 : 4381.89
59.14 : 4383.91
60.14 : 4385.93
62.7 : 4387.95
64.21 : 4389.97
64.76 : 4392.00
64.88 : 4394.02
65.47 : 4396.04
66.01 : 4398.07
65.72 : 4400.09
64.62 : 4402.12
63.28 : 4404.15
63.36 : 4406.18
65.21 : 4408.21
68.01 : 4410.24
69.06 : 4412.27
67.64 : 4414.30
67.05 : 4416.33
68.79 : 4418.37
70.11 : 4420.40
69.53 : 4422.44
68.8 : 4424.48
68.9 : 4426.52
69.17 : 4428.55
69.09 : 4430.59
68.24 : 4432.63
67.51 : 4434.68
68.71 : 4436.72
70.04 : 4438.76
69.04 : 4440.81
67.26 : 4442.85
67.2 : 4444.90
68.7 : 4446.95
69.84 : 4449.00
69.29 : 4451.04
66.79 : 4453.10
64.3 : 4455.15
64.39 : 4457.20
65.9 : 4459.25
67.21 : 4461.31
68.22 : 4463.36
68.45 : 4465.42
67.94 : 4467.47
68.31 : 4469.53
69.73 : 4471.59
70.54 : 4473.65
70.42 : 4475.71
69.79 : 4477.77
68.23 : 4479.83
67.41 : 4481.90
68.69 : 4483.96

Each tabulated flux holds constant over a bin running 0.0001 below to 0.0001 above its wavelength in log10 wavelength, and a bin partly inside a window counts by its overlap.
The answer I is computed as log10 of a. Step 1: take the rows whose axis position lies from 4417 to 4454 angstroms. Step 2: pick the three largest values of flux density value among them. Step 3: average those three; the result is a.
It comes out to 1.845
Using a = 70.0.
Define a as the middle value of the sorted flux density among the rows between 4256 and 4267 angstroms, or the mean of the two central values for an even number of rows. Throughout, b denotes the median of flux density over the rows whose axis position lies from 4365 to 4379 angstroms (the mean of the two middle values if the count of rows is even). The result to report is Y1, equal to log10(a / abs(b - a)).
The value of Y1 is 1.70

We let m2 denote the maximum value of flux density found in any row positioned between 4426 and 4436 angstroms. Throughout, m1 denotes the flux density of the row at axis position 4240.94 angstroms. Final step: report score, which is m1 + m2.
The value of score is 135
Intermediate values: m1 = 66.12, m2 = 69.17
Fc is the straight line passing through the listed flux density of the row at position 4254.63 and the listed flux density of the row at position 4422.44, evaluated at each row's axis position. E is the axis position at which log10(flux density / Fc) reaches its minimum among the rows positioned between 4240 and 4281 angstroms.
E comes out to 4272.30 angstroms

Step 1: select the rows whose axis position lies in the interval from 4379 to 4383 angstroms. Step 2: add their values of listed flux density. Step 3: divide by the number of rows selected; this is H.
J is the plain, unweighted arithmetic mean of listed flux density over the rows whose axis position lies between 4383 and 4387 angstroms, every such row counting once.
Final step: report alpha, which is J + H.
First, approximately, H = 64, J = 60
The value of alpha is 124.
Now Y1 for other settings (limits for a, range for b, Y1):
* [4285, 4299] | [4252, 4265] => 1.03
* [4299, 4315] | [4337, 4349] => 1.03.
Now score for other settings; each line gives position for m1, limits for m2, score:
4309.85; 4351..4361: 118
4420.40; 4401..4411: 138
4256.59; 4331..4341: 134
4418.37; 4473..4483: 139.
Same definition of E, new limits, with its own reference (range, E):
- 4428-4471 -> 4455.15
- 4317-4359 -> 4339.72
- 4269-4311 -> 4307.86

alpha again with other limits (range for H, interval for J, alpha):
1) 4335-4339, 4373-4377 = 125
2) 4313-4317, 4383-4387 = 122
